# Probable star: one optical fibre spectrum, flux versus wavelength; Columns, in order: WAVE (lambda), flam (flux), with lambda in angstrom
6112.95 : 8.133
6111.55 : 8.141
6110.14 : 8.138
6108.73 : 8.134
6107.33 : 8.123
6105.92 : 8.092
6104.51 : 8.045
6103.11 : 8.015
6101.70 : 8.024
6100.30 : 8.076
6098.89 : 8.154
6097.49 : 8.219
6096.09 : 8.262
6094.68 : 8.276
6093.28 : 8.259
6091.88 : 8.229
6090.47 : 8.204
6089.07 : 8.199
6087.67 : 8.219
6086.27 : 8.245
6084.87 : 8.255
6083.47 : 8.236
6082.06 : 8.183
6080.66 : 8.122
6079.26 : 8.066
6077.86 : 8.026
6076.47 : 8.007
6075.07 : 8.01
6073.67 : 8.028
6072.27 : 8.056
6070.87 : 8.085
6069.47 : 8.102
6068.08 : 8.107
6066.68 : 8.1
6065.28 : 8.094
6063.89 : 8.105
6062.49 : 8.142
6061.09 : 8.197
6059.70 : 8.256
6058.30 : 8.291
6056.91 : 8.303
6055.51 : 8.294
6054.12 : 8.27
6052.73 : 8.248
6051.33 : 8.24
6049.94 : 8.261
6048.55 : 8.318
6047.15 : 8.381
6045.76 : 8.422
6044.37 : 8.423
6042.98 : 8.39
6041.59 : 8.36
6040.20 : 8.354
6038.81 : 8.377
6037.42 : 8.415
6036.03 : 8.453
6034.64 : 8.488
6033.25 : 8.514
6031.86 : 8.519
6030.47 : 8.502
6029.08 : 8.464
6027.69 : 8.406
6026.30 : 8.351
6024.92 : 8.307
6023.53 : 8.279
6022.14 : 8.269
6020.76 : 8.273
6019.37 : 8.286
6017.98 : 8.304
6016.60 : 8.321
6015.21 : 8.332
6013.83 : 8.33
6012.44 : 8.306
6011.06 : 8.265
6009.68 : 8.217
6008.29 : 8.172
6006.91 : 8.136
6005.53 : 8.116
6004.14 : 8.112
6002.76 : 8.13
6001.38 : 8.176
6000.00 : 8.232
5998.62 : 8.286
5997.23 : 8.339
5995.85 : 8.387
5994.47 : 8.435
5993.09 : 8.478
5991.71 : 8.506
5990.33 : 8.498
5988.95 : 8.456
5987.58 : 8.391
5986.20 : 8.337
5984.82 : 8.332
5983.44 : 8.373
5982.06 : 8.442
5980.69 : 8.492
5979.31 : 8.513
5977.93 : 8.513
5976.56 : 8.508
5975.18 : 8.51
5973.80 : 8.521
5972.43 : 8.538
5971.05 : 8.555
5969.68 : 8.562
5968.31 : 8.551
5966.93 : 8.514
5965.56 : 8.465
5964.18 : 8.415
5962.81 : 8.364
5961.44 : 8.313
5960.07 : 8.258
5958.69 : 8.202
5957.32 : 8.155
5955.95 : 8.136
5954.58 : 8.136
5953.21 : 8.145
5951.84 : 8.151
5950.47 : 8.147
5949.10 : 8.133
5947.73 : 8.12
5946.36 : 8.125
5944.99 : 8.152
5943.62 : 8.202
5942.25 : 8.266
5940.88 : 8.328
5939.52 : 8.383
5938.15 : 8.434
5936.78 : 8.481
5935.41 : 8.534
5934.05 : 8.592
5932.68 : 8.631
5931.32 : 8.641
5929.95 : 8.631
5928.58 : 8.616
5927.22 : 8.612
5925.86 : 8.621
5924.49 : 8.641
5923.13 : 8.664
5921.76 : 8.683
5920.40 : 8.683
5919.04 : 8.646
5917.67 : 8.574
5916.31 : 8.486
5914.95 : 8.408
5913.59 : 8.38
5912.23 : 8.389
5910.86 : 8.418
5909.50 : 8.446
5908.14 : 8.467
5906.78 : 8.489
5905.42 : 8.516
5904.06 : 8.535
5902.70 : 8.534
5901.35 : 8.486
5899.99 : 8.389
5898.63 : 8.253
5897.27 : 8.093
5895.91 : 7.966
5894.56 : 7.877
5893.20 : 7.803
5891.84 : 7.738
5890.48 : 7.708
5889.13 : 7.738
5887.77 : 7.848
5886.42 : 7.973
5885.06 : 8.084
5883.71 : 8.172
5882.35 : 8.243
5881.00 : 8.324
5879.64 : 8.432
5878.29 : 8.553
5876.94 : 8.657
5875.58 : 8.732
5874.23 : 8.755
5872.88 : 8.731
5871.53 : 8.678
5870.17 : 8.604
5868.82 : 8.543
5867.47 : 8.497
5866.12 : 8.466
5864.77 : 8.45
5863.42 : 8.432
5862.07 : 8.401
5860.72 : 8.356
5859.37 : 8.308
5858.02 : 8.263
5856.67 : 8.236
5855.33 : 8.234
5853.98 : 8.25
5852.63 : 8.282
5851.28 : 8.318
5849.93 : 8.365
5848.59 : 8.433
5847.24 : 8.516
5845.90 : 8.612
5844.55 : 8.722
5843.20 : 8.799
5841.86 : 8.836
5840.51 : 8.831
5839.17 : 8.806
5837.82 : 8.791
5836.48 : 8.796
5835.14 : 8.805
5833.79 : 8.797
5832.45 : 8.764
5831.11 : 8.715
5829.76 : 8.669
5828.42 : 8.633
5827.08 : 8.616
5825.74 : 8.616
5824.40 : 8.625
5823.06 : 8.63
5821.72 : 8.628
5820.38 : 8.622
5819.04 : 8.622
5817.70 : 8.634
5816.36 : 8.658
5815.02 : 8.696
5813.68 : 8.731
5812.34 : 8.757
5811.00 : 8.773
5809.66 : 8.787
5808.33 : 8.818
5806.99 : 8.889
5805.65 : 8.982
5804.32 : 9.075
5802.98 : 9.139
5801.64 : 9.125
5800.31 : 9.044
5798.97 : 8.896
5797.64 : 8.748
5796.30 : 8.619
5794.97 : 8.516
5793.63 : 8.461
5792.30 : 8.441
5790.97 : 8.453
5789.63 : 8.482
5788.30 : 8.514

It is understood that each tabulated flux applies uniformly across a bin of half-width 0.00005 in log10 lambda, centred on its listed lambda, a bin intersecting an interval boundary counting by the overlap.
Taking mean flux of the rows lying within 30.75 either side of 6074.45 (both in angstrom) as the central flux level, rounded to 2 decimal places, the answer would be 8.18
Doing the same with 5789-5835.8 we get 8.73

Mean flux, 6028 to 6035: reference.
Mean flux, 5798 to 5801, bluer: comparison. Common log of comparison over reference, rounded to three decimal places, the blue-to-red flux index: 0.024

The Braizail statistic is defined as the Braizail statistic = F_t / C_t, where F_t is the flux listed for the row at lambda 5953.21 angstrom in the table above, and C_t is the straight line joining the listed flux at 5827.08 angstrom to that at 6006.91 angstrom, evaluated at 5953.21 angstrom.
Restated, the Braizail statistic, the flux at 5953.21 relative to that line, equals 0.98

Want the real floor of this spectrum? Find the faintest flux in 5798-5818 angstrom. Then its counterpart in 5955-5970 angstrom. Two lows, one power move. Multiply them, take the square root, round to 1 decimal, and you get 8.4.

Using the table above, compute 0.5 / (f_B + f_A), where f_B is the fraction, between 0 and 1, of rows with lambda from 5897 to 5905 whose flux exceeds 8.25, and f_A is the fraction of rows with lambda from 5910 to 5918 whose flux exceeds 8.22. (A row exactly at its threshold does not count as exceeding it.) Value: 0.27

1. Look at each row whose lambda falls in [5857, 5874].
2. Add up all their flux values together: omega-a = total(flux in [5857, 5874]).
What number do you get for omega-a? 102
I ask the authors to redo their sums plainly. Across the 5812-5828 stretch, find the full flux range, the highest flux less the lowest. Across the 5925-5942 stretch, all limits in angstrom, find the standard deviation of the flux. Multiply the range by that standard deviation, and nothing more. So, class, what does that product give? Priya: 0.015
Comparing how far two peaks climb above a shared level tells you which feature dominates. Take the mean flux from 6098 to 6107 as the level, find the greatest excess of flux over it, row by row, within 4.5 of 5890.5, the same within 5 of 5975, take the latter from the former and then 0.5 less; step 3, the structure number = -1.1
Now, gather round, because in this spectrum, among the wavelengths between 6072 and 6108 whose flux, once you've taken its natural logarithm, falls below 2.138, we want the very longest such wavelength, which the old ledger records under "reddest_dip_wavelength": 6107.33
